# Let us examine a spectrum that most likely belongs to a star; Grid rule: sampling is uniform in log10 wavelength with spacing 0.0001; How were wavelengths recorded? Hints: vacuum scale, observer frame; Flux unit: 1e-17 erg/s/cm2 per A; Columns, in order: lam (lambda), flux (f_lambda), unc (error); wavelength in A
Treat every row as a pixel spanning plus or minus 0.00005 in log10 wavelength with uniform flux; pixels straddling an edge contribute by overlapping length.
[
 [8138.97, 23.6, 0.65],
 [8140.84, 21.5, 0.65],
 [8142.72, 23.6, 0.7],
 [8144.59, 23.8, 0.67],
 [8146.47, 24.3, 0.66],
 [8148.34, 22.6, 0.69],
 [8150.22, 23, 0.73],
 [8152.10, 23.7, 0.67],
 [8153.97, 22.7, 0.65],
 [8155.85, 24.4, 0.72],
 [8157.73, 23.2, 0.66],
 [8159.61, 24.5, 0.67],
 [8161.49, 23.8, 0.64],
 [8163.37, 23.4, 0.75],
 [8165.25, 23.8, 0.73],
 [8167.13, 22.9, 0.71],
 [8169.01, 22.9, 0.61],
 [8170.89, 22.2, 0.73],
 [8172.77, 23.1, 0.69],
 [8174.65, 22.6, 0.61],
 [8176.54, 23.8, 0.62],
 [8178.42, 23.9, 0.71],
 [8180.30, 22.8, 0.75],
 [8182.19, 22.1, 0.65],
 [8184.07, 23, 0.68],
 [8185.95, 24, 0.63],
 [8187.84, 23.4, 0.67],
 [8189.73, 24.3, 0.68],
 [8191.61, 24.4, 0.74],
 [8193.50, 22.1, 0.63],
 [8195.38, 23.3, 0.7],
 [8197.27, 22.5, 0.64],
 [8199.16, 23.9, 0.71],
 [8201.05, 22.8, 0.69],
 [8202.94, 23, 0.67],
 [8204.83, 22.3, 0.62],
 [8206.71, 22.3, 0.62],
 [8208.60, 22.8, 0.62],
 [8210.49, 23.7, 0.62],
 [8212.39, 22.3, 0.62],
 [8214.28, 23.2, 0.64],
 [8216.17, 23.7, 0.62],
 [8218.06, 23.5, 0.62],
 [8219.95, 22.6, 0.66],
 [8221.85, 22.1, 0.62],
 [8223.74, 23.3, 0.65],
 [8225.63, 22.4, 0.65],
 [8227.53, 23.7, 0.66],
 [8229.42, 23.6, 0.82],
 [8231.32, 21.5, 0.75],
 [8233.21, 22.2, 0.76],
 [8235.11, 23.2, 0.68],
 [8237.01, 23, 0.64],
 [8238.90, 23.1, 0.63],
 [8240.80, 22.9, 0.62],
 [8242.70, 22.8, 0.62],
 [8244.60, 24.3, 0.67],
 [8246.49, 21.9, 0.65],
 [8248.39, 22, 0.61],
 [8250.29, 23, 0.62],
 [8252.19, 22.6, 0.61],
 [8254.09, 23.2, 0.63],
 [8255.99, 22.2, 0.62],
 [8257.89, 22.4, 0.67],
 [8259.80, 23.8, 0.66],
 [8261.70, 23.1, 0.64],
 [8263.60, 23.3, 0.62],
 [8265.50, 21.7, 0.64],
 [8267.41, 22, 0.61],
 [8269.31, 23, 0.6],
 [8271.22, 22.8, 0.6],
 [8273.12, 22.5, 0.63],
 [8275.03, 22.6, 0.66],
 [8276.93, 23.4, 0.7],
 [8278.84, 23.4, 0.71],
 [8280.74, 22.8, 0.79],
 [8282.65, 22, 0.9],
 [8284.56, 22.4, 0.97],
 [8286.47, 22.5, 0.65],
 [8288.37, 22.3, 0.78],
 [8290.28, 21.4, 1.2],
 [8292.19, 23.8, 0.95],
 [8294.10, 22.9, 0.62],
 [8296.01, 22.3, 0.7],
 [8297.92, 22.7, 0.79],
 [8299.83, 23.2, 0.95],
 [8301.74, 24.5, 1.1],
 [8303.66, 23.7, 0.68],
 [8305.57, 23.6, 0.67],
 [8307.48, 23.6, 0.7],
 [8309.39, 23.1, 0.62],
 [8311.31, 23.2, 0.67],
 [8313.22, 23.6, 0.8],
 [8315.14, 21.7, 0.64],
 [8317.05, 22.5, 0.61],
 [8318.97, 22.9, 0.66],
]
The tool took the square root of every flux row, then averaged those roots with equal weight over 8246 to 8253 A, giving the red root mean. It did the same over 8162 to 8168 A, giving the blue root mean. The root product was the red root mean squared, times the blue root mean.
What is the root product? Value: 108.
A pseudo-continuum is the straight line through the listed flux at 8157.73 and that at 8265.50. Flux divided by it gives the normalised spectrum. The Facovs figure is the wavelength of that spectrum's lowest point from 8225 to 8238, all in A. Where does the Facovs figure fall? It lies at 8231.32 A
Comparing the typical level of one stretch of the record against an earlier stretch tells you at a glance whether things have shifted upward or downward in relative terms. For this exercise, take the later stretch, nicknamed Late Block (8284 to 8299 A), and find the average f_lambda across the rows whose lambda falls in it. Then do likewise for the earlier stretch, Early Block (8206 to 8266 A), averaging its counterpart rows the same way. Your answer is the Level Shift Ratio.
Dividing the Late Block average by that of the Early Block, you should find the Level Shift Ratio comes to 0.986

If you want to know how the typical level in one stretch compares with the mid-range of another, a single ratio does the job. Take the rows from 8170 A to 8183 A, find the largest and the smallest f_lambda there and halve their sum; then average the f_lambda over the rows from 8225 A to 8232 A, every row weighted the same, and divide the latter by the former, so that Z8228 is 0.99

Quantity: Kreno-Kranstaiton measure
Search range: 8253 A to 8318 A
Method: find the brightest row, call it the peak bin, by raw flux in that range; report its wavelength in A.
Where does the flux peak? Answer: 8301.74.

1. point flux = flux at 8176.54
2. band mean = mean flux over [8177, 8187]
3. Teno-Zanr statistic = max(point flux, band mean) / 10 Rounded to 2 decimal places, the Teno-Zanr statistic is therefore 2.38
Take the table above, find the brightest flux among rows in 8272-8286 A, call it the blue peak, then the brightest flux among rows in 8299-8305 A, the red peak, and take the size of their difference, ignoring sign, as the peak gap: 1.10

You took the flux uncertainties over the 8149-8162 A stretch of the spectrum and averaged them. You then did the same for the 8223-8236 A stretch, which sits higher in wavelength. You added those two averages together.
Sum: 1.39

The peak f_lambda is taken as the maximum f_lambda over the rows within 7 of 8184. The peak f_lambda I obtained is 24.3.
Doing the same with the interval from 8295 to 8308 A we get 24.5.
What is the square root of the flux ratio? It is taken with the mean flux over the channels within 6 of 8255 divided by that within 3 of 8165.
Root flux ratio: 0.99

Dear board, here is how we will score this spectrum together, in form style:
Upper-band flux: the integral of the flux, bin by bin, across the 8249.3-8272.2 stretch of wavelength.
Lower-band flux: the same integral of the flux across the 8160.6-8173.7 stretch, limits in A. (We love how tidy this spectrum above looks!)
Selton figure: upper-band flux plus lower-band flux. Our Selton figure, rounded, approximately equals 824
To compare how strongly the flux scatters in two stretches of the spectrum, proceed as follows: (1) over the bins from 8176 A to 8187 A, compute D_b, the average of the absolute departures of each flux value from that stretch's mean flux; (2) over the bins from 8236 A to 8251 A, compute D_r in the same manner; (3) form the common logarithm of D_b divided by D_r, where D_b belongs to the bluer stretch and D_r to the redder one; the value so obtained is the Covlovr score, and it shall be 0.12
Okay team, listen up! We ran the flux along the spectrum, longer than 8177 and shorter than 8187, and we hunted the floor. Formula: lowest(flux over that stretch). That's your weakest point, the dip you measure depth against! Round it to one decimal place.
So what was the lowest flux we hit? 22.1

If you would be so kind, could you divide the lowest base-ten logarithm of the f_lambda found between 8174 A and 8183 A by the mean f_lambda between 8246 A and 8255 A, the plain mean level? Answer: 0.0596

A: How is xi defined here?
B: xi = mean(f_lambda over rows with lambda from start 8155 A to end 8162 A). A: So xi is 24.0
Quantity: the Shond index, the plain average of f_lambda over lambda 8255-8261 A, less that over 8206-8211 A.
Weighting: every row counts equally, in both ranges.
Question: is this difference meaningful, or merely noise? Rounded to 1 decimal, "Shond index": -0.1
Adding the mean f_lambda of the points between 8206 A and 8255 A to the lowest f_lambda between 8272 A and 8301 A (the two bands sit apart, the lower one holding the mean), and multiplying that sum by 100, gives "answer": 4428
